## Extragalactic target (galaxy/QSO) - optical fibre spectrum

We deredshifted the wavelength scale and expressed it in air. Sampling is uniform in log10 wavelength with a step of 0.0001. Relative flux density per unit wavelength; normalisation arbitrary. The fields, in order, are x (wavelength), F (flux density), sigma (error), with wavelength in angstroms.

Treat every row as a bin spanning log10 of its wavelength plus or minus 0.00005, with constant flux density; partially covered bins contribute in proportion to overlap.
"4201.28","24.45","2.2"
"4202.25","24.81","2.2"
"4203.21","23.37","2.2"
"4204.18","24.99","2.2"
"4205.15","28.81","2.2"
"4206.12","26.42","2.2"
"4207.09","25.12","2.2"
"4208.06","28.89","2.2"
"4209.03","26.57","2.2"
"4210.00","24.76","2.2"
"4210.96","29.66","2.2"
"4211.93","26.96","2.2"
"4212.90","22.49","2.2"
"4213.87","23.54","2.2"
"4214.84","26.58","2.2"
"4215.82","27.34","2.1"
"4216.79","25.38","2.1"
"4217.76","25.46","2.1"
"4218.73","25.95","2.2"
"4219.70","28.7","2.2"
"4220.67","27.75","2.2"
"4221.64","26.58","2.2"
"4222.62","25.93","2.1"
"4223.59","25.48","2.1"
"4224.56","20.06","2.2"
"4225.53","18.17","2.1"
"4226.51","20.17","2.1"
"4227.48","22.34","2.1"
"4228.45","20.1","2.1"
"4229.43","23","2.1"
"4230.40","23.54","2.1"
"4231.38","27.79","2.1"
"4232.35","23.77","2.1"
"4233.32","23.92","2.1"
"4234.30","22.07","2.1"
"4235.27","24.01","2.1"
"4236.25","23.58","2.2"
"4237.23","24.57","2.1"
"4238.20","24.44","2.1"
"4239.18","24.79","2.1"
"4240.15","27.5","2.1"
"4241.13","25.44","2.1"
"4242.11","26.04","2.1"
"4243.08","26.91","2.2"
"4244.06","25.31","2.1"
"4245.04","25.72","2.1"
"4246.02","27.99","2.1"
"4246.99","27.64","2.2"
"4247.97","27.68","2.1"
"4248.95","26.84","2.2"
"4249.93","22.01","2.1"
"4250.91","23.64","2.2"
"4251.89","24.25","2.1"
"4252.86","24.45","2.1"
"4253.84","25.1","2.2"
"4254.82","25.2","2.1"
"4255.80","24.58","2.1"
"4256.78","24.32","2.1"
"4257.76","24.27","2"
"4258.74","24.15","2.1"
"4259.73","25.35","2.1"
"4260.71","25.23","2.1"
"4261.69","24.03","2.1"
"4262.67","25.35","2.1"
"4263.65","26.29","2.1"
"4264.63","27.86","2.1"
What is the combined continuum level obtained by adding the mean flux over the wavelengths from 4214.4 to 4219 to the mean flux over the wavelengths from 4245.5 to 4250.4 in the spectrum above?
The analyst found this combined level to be 52.6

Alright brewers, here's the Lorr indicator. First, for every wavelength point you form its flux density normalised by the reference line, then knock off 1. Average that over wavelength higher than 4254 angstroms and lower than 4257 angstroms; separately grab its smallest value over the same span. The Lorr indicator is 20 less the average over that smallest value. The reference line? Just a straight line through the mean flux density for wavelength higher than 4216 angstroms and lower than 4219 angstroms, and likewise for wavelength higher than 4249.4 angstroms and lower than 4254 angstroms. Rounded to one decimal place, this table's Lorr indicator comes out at 18.5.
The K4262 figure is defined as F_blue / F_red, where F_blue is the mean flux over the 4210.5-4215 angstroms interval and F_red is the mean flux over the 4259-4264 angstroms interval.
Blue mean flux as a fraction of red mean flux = 1.02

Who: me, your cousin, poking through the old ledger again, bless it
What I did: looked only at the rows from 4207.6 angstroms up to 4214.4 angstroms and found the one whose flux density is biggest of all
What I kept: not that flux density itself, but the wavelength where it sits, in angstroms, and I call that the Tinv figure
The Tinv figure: 4210.96 angstroms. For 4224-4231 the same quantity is 4230.40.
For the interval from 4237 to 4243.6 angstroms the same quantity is 4240.15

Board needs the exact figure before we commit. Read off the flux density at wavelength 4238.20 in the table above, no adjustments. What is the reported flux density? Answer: 24.44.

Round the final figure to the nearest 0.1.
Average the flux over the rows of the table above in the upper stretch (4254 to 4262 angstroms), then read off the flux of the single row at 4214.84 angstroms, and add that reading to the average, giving 51.2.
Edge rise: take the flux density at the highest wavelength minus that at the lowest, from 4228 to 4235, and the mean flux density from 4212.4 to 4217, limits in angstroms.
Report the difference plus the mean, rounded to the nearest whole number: 27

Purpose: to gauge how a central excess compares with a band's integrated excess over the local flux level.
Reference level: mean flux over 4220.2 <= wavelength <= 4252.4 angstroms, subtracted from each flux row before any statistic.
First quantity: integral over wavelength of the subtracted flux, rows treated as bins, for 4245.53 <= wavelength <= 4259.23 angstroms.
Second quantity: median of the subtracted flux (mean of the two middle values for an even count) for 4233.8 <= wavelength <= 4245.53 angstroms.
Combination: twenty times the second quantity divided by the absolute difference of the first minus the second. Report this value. 1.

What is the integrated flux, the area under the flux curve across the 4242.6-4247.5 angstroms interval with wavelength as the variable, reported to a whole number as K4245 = 131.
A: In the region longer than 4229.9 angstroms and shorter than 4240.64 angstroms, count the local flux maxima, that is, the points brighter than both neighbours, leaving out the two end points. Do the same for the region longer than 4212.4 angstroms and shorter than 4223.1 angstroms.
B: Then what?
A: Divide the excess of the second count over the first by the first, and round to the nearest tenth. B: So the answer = -0.5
